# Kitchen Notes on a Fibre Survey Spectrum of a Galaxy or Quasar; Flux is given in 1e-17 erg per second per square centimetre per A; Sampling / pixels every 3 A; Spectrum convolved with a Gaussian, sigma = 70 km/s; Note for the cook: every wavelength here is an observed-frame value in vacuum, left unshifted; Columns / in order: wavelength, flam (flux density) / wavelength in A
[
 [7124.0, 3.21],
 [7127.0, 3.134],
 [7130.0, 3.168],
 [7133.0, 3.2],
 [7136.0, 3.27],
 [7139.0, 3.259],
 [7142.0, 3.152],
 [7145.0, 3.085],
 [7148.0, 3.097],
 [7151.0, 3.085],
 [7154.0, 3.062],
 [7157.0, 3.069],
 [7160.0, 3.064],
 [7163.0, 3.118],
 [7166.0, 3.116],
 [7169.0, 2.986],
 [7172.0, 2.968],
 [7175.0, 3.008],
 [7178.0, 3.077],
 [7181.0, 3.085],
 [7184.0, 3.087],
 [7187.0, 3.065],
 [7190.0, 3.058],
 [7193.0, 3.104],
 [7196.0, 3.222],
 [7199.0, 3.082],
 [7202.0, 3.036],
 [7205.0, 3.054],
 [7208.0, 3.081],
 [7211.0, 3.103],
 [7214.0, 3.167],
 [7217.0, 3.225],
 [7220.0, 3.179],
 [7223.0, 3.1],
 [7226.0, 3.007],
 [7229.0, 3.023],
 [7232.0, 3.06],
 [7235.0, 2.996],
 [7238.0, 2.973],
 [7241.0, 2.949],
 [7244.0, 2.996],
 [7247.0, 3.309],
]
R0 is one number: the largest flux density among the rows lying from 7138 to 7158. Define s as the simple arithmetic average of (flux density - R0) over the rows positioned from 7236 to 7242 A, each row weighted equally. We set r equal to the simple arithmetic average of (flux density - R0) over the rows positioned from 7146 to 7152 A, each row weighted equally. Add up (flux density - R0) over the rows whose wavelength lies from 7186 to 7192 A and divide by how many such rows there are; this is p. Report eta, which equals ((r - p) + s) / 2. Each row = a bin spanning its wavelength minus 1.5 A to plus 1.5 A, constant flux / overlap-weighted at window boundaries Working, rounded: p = -0.20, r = -0.168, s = -0.30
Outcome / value -0.134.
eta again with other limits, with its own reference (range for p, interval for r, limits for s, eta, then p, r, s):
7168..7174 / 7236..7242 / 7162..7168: -0.079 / -0.28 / -0.298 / -0.14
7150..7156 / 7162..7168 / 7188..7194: -0.067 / -0.19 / -0.142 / -0.18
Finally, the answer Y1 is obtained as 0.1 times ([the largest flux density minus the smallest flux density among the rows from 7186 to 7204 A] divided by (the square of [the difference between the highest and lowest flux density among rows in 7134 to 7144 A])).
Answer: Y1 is 1.34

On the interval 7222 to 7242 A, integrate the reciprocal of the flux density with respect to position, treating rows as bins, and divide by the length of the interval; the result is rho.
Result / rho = 0.332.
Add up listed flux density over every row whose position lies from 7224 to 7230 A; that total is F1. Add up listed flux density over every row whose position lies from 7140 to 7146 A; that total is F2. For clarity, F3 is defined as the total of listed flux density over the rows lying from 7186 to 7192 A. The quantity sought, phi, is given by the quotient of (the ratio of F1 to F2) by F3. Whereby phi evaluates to 0.158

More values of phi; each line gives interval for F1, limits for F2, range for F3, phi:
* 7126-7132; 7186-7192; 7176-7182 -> 0.167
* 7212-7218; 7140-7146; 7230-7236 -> 0.169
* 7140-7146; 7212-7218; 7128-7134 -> 0.153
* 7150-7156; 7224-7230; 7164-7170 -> 0.167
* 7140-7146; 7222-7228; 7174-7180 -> 0.168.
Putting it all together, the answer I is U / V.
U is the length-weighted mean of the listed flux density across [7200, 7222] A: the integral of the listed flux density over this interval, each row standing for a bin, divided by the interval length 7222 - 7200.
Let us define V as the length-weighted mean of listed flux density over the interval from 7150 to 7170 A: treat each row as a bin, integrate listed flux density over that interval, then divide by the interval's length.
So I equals 1.02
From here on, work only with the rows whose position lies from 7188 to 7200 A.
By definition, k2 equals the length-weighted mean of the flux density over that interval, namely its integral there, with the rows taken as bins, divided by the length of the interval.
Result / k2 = 3.12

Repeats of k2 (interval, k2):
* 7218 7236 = 3.07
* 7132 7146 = 3.20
